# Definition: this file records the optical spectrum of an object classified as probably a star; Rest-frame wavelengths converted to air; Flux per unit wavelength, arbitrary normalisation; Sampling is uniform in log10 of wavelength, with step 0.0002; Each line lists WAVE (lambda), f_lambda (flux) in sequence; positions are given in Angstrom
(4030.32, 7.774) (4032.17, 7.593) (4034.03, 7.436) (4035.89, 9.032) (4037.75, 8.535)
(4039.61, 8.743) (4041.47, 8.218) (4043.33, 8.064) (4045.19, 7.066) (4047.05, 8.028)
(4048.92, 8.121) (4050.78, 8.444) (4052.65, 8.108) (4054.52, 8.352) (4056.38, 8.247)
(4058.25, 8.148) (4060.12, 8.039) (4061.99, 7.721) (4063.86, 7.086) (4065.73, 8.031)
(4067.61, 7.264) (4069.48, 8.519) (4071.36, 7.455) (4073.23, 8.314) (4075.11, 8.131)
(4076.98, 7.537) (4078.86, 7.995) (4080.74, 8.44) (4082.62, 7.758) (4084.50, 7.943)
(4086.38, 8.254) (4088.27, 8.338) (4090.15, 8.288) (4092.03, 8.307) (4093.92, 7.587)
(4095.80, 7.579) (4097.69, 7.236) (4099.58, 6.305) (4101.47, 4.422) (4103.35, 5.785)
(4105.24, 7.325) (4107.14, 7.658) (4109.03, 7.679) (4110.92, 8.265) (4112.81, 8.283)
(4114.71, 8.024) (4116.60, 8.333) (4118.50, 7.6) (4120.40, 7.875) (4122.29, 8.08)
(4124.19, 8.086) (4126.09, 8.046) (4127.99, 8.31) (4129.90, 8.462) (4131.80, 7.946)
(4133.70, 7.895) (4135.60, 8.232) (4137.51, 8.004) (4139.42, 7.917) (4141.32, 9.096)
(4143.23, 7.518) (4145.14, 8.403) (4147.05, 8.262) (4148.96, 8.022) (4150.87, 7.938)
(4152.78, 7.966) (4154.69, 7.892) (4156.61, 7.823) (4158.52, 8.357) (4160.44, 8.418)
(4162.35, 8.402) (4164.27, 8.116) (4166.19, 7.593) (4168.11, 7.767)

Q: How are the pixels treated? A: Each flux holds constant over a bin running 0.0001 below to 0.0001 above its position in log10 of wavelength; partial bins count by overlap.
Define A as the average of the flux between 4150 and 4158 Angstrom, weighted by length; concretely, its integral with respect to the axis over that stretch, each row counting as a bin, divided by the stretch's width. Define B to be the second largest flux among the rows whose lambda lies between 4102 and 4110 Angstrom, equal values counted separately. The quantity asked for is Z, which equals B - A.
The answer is -0.3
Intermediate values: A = 7.93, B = 7.658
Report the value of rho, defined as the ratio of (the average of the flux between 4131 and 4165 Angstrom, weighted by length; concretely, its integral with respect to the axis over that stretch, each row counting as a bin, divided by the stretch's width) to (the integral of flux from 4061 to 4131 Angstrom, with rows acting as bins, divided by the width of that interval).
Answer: 1.05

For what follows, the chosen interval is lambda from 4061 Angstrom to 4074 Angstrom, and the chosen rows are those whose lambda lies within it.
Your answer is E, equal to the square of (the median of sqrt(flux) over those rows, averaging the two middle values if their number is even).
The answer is 7.72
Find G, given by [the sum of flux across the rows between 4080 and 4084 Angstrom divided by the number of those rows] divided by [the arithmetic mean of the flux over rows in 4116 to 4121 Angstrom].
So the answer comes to 1.02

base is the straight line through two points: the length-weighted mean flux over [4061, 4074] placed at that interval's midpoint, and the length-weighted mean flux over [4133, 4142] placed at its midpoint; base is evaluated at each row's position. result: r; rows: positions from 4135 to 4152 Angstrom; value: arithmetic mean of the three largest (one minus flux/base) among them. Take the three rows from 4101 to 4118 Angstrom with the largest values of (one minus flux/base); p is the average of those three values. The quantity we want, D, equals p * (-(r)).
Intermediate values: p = 0.27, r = 0.057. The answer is -0.015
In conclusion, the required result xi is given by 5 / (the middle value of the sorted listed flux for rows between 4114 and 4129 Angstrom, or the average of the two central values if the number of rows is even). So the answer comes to 0.620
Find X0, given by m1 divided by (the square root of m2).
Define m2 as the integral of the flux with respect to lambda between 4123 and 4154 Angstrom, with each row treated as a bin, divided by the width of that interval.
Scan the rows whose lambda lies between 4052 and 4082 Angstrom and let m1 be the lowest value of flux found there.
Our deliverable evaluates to 2.5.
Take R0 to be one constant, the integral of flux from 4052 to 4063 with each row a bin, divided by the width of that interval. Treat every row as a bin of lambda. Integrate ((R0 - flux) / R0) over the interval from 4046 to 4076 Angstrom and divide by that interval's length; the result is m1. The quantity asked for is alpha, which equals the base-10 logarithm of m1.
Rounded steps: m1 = 0.013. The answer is -1.9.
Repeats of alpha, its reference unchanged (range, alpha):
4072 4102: -1.3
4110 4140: -2.9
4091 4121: -1.1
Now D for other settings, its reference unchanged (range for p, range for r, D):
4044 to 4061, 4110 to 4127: 0.000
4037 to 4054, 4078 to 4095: 0.000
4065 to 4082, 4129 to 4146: -0.003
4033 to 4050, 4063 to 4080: -0.001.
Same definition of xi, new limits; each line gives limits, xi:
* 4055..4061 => 0.614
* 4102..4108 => 0.683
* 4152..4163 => 0.613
